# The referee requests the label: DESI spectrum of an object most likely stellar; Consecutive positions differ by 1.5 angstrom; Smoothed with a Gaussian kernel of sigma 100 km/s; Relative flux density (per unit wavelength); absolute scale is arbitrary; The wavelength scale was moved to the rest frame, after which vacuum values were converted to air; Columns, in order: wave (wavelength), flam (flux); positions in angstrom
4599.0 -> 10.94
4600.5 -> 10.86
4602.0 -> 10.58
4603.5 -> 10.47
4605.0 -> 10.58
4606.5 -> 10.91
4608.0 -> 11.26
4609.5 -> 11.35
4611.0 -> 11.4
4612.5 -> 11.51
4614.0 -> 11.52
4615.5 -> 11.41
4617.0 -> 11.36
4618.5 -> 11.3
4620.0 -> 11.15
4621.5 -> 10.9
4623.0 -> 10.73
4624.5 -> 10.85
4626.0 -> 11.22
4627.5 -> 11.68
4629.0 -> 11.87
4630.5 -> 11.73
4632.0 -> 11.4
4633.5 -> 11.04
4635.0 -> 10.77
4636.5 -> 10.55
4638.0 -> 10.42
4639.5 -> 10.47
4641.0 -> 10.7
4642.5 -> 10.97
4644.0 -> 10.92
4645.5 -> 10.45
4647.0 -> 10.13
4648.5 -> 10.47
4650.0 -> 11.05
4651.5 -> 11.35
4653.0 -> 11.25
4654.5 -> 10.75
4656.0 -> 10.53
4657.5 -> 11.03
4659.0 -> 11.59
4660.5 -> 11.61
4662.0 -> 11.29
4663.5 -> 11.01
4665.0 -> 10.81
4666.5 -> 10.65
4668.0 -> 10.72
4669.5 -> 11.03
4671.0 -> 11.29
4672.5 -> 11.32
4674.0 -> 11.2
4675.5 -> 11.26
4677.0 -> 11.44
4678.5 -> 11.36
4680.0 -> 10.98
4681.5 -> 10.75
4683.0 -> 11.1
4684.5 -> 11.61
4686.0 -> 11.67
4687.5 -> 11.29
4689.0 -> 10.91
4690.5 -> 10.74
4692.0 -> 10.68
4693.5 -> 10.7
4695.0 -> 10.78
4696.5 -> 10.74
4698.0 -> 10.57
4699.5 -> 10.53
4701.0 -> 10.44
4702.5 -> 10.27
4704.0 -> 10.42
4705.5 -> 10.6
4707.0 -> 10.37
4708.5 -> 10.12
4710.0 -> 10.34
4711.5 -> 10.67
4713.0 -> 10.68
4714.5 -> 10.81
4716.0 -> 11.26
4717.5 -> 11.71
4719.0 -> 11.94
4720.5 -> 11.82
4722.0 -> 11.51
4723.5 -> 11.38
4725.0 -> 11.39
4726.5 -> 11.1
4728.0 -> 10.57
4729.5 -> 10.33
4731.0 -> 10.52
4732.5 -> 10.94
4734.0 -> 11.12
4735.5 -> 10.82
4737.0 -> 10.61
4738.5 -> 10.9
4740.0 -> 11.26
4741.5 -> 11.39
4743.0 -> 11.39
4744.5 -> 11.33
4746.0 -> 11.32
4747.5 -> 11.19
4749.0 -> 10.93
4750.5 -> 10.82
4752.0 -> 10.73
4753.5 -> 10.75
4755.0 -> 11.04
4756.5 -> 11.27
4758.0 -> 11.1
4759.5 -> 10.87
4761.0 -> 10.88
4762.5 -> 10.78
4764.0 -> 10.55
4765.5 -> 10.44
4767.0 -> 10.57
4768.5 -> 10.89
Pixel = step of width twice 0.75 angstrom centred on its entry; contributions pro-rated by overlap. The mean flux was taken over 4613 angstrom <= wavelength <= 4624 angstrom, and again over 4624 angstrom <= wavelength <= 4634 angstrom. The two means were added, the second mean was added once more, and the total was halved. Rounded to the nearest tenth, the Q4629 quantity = 17.0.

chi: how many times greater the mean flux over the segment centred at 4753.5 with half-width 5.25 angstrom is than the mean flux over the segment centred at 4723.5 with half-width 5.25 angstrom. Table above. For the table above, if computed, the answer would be 0.96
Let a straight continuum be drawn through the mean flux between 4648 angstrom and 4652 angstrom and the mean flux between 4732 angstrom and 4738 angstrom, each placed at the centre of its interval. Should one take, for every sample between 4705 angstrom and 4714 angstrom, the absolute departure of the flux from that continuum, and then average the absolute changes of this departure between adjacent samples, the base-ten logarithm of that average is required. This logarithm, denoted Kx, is -0.68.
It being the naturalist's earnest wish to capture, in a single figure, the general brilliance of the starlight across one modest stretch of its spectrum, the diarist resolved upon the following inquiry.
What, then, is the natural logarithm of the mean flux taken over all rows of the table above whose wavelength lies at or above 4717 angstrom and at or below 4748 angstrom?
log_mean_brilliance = 2.41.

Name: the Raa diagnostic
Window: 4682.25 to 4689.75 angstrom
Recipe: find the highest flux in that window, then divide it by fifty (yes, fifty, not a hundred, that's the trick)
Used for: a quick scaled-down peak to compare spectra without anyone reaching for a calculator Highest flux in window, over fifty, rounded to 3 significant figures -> 0.233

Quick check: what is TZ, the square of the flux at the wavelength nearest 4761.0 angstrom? 118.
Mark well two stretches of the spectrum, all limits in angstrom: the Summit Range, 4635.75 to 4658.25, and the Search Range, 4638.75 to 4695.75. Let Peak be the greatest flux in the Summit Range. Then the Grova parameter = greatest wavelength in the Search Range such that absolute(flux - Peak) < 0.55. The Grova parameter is 4689.0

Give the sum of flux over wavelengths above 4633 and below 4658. 183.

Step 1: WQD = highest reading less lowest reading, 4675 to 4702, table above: 1.2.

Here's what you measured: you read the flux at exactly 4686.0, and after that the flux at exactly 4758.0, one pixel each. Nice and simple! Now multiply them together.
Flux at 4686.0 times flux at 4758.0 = 130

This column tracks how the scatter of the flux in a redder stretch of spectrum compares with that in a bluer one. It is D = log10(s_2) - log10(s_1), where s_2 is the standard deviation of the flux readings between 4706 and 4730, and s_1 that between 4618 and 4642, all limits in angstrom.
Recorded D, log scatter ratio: 0.11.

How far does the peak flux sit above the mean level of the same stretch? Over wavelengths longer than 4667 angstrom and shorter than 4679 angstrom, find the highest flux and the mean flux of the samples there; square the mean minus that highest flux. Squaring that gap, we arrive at 0.06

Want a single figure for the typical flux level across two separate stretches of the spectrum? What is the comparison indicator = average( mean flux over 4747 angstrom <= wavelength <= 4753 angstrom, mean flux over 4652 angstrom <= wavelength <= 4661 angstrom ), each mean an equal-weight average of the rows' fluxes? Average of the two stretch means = 11.0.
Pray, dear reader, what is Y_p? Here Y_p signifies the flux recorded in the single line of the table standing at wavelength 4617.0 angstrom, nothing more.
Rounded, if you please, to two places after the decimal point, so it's 11.36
